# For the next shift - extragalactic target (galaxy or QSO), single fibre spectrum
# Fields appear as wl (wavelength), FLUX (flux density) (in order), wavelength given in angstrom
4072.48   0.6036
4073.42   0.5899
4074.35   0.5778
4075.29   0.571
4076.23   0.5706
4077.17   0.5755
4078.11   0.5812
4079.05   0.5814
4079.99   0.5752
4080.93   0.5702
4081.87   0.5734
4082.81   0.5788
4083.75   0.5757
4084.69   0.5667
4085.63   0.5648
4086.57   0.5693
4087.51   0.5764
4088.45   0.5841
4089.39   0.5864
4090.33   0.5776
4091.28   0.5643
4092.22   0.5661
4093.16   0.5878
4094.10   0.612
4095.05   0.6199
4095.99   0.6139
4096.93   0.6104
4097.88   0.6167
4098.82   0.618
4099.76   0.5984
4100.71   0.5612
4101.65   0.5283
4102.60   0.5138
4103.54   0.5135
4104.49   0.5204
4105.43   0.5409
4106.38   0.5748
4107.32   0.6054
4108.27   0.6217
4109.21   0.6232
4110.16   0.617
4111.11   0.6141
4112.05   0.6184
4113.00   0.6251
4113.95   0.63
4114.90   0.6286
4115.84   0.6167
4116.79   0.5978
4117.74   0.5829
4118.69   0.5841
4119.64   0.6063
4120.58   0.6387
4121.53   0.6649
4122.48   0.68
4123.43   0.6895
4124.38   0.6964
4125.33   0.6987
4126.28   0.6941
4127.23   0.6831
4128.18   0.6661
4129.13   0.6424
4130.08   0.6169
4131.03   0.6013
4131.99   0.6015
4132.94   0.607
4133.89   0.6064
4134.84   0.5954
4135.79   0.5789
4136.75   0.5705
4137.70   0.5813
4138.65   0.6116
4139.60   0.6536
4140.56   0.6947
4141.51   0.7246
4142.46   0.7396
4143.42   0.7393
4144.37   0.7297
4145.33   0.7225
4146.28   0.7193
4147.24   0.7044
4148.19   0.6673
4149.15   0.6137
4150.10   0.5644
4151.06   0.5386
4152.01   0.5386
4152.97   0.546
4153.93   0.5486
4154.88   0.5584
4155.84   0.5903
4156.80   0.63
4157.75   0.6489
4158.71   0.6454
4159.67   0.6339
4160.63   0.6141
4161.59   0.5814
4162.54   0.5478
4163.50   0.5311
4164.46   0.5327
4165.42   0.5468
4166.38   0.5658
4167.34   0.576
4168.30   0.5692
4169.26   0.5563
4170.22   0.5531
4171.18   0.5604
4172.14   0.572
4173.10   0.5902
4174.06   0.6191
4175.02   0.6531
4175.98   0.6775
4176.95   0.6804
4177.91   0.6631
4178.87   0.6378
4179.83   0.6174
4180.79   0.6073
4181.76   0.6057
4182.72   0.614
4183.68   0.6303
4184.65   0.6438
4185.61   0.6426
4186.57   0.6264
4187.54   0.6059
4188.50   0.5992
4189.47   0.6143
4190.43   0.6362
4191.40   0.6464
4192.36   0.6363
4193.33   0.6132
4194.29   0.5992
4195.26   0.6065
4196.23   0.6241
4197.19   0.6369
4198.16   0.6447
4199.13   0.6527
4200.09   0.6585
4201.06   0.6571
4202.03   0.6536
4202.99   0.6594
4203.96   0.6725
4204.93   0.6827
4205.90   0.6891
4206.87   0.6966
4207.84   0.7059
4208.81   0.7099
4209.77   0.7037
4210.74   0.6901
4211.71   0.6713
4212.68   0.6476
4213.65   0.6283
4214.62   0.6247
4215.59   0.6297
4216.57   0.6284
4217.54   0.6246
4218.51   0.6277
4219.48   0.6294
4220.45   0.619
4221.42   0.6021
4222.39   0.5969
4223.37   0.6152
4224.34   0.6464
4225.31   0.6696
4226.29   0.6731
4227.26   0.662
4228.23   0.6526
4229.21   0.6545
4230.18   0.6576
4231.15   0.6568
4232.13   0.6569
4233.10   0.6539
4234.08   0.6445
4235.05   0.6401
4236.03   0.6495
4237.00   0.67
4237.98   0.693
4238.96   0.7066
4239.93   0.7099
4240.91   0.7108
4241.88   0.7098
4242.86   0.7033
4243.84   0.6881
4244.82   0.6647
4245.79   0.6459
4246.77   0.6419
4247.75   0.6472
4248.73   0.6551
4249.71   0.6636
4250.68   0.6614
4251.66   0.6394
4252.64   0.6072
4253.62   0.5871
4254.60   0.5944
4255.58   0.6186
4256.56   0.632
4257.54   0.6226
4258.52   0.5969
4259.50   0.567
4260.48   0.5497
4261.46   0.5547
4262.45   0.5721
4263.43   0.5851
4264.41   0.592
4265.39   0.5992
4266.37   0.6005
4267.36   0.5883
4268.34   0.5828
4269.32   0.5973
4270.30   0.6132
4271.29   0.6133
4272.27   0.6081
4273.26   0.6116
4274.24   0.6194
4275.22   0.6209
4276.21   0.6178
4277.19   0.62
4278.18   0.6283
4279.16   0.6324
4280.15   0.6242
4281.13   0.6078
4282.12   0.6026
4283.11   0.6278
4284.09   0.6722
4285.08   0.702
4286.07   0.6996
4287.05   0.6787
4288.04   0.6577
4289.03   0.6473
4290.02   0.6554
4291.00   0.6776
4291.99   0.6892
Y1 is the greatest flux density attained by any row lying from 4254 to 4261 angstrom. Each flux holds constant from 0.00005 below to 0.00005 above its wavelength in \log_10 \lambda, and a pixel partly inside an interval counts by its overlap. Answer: 0.632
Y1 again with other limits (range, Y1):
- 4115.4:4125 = 0.6964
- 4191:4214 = 0.7099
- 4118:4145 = 0.7396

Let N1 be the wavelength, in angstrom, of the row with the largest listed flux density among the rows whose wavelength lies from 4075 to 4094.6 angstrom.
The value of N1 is 4094.10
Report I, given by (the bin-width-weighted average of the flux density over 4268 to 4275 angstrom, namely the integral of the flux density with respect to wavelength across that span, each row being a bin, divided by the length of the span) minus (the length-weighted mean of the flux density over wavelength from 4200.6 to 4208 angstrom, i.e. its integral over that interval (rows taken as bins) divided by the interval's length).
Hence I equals -0.07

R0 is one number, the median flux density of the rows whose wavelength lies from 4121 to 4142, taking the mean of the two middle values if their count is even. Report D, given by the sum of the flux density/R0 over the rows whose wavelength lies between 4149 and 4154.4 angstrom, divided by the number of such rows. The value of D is 0.862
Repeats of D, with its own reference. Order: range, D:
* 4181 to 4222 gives 0.992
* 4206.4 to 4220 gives 1.016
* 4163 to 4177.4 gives 0.904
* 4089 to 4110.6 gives 0.899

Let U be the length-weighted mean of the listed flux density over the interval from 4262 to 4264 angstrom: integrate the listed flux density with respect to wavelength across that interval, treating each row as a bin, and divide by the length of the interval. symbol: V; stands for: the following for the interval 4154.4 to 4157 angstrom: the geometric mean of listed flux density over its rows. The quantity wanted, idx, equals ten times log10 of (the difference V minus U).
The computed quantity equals -19.2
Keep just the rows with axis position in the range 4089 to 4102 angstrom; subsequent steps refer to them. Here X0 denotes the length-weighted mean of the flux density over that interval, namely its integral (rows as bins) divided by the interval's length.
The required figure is 0.591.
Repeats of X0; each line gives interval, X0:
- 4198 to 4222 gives 0.656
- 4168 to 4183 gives 0.612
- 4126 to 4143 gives 0.637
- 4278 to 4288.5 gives 0.649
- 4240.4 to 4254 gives 0.660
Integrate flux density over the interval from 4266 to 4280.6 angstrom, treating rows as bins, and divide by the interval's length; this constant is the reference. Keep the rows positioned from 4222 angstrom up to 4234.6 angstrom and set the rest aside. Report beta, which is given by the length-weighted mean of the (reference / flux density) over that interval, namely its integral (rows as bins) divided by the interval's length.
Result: 0.94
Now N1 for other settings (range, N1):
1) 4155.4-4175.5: 4175.02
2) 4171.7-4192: 4176.95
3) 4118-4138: 4125.33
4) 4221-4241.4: 4240.91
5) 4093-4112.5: 4109.21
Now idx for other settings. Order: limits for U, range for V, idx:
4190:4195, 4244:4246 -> -15.2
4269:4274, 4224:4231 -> -13.0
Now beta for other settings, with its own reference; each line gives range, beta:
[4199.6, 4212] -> 0.90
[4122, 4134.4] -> 0.94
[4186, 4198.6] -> 0.98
